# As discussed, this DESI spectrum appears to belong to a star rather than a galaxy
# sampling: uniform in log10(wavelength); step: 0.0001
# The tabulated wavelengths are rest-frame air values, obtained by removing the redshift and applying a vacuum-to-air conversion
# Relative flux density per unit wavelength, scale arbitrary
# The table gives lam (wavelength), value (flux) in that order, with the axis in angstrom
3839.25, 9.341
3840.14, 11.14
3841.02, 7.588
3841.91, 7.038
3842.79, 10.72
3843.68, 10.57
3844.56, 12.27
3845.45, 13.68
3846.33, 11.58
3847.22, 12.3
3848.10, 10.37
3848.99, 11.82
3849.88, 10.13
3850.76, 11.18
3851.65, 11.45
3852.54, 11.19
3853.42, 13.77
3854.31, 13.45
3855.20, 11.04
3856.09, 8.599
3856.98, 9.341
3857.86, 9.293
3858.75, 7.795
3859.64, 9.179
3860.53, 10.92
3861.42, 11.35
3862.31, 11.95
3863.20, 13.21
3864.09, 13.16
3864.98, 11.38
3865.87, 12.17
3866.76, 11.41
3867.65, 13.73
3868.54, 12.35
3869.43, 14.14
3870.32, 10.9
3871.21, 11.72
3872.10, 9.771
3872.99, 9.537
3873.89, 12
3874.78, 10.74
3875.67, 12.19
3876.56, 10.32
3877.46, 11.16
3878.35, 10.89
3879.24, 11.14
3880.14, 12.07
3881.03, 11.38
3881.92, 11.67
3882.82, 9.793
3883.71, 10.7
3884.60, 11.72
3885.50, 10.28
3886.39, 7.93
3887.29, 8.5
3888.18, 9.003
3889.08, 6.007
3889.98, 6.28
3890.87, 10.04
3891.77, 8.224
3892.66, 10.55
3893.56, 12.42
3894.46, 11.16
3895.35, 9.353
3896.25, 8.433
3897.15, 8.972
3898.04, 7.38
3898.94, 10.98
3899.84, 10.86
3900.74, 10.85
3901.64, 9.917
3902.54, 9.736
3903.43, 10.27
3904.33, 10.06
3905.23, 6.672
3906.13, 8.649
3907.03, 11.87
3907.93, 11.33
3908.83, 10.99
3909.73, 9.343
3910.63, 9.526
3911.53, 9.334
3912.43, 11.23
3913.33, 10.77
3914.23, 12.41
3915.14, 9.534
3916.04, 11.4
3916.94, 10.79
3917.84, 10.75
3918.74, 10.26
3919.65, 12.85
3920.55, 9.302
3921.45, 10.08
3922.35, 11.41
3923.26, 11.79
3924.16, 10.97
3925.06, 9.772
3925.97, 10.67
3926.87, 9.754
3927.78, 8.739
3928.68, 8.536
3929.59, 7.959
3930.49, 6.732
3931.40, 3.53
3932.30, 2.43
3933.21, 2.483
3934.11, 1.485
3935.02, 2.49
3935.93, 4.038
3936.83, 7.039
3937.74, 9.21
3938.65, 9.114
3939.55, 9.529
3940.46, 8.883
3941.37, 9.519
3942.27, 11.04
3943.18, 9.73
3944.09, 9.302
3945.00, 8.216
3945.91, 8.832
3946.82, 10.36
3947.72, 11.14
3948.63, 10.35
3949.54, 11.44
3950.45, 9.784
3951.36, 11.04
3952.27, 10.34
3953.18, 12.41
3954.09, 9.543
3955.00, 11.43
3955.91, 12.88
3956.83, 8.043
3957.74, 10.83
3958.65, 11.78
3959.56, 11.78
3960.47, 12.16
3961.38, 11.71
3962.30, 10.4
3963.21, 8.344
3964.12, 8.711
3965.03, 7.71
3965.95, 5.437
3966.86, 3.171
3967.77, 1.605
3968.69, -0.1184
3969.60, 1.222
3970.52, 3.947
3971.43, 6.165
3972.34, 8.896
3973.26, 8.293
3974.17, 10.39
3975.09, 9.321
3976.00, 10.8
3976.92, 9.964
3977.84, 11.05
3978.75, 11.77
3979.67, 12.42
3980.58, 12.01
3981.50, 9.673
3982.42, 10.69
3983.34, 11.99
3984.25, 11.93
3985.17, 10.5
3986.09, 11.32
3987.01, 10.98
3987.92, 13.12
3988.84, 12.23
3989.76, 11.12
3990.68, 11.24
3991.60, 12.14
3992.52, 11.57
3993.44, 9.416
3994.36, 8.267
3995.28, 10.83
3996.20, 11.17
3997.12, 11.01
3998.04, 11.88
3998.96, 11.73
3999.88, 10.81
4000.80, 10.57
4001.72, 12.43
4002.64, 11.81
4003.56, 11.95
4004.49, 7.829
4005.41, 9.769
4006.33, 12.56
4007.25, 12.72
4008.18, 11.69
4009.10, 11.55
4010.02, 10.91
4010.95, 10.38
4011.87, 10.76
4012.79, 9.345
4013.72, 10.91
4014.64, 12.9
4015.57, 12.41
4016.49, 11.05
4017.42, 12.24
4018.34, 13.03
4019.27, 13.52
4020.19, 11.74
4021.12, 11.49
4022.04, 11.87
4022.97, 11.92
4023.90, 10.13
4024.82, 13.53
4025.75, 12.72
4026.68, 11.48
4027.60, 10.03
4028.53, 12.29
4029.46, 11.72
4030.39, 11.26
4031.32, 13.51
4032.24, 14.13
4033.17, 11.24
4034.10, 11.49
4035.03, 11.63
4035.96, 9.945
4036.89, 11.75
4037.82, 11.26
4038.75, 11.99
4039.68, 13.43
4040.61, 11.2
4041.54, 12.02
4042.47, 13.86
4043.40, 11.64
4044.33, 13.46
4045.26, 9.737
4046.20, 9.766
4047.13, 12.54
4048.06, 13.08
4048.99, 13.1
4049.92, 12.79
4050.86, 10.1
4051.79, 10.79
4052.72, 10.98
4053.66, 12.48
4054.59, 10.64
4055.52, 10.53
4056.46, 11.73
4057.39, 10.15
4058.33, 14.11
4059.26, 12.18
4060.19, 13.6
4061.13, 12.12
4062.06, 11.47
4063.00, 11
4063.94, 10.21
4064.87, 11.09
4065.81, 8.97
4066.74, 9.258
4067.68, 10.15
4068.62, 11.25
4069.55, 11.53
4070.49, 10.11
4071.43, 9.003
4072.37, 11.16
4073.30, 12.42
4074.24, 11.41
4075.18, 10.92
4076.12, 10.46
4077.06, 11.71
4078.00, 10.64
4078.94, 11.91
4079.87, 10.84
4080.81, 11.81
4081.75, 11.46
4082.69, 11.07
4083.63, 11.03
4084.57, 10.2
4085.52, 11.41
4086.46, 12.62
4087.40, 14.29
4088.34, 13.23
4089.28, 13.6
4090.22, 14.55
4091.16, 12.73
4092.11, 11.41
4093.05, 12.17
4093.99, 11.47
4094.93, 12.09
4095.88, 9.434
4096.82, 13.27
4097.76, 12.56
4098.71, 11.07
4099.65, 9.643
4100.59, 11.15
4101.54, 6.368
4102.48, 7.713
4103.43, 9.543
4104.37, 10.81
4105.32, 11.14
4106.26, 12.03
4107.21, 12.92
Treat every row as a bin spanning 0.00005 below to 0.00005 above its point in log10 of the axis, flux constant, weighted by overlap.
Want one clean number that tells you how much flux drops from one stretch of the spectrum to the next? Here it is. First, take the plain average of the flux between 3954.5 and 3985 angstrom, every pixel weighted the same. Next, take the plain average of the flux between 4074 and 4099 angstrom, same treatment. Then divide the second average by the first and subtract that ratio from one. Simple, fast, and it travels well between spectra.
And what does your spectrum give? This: -0.32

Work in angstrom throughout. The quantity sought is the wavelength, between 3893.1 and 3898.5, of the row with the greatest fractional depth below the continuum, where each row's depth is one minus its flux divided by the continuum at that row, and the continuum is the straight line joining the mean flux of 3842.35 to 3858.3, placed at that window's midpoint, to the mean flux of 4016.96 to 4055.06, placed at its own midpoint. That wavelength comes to 3898.04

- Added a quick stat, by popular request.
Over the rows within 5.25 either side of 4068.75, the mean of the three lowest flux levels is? 9.1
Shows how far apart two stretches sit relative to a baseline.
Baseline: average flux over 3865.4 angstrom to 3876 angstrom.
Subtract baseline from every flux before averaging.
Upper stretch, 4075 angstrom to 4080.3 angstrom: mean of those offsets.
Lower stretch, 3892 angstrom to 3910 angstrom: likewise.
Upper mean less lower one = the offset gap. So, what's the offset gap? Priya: 1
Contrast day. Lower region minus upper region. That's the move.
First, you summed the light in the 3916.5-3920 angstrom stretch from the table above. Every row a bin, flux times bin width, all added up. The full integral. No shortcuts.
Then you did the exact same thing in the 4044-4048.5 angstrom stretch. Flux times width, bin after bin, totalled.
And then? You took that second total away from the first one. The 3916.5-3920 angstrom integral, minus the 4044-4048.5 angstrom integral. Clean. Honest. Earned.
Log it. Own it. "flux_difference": -14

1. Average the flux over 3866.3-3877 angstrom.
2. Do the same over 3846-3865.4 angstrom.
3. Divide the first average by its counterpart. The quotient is 1.04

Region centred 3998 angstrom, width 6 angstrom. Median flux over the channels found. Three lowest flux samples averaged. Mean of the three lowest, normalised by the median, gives 0.98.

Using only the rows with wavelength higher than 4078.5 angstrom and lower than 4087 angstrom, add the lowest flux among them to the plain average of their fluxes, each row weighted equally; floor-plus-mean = 21.6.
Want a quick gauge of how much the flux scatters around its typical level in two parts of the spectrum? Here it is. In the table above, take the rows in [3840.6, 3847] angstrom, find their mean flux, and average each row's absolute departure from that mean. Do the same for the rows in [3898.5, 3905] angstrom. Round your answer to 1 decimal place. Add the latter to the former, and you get 2.3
